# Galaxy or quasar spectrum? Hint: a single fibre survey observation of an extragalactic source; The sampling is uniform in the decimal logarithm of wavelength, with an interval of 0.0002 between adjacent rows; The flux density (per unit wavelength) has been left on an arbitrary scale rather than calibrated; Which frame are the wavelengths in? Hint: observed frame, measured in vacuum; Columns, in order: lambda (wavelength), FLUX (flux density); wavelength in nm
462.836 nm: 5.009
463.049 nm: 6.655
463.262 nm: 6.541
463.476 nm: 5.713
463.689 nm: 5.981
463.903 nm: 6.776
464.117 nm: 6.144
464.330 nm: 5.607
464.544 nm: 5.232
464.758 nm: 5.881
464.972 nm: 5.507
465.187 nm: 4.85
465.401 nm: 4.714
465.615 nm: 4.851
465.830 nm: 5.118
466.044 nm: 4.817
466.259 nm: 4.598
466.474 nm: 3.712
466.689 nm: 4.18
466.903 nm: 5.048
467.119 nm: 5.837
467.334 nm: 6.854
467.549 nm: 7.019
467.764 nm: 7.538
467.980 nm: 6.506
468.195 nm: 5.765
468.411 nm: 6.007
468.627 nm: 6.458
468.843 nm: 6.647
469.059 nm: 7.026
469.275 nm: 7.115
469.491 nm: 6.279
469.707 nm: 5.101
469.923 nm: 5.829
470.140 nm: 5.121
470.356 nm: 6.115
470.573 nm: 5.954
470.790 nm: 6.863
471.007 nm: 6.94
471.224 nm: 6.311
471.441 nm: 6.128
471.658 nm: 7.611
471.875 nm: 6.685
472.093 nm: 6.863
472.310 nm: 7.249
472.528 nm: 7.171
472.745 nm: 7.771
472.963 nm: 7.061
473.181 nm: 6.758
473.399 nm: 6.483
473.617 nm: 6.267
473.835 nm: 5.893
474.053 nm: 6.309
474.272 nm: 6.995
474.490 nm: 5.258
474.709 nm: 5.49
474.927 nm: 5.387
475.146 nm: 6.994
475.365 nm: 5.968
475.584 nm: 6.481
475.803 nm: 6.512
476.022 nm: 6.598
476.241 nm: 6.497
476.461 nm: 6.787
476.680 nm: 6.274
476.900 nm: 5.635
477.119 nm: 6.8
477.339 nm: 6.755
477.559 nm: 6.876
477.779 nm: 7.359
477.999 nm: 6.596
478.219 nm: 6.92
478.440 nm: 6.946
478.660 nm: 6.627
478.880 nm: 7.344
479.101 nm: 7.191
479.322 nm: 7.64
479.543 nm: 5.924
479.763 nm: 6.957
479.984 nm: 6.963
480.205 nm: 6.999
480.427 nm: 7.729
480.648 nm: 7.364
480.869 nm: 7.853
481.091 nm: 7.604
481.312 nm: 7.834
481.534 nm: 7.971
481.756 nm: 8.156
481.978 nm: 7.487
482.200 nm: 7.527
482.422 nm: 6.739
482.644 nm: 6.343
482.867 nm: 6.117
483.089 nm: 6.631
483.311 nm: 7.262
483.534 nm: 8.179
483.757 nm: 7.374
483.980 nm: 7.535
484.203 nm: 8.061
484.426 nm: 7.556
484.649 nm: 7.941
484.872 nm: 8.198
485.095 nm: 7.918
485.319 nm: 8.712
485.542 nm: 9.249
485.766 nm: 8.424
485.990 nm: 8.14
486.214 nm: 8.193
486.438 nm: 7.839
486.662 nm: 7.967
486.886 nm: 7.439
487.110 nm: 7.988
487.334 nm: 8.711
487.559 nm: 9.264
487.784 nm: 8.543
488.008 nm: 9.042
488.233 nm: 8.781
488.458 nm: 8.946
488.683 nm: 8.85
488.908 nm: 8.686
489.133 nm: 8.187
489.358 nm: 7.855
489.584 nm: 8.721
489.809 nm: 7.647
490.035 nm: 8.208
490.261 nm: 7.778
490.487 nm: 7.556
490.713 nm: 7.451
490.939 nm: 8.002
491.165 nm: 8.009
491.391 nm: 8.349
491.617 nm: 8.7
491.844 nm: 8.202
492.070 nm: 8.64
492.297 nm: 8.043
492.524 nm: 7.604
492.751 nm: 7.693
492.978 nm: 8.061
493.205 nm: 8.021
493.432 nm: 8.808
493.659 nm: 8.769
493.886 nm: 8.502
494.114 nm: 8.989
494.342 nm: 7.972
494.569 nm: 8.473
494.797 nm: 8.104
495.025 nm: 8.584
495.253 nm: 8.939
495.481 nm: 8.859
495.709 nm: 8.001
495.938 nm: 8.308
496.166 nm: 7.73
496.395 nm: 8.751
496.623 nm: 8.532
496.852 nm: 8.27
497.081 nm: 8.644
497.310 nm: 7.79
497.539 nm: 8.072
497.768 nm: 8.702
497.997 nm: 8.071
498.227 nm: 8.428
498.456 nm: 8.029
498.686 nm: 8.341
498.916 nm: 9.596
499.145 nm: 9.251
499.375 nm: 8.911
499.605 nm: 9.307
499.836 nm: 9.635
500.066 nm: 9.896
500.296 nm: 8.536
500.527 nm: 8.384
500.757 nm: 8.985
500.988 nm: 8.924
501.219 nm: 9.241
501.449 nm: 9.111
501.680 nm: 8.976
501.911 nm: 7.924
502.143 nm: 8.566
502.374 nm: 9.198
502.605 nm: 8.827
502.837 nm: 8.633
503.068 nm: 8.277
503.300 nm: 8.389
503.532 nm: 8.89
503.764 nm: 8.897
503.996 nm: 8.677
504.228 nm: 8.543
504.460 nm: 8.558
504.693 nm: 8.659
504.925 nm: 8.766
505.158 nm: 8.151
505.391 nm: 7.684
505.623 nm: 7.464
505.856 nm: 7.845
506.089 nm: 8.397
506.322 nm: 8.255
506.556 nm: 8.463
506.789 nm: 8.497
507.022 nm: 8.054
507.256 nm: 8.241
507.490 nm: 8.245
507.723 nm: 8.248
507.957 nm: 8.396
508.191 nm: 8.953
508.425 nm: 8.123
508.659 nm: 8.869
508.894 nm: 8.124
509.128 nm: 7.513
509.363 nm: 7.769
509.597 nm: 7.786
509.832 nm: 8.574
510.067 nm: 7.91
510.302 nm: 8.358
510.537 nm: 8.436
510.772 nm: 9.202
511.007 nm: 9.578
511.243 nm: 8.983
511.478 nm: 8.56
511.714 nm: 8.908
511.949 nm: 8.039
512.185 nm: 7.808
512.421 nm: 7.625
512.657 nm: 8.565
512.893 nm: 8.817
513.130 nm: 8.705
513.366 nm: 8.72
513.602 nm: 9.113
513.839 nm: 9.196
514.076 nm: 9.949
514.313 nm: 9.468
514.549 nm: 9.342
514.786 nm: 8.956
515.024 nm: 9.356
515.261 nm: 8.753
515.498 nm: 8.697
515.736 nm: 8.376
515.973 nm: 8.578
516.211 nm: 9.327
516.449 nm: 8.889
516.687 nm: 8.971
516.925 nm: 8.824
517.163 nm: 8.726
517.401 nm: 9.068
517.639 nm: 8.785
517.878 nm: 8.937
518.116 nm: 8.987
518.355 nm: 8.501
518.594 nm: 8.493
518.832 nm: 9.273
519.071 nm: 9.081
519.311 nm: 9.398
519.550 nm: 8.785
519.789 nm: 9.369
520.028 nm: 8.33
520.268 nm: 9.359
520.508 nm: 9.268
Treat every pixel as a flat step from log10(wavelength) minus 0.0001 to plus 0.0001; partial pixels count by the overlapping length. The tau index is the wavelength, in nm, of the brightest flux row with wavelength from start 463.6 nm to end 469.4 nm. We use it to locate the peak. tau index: 467.764 nm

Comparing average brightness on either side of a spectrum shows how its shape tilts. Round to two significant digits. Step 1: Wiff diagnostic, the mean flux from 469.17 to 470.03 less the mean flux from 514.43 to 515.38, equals -3.0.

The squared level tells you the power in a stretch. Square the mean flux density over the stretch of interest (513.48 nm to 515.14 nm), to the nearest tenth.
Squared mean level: 87.2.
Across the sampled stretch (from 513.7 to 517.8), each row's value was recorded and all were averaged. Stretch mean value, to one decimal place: 9.0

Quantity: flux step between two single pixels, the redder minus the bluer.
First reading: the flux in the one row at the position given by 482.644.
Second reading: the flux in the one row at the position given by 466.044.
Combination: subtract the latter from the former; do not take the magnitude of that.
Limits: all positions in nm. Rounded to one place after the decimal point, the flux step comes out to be 1.5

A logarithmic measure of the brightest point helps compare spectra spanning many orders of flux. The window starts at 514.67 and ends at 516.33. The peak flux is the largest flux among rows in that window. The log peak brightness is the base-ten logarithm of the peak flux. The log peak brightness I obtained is 0.97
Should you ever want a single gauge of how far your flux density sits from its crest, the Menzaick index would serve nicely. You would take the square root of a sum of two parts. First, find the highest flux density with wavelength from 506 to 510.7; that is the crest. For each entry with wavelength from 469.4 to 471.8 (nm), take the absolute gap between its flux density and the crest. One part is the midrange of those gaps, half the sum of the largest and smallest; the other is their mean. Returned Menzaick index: 2.31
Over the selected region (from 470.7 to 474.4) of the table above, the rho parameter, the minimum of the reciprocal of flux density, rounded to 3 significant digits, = 0.129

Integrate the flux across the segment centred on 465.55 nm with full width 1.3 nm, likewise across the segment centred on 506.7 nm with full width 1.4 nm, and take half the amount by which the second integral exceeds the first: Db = 2.6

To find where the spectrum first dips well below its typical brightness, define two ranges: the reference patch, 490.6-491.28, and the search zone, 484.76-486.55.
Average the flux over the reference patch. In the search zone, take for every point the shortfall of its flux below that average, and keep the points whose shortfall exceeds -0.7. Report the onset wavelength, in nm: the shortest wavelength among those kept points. 484.872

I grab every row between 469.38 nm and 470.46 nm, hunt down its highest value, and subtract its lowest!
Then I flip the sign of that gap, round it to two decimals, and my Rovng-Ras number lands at -1.18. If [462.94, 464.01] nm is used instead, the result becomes -1.06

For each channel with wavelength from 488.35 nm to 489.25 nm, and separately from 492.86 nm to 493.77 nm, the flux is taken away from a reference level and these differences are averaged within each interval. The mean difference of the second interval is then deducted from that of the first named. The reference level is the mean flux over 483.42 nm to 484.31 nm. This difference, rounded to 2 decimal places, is -0.25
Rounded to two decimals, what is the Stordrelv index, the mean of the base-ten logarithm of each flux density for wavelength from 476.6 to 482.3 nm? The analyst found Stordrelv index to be 0.85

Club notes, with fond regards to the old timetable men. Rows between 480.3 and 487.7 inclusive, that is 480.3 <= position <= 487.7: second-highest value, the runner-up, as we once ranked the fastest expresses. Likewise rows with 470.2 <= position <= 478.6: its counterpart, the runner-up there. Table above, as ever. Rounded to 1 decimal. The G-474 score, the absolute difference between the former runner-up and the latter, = 1.6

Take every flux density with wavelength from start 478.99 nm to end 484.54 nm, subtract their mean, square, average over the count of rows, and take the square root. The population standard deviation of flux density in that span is 0.60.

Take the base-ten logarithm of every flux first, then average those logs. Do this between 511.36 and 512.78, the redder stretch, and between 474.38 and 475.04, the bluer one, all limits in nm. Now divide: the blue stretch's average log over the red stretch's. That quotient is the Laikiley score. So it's 0.80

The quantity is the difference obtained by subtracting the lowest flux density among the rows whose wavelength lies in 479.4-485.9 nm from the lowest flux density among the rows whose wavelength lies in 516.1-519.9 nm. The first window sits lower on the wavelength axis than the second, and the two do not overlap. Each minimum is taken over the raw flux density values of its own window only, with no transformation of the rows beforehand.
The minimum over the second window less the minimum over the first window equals 2.6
